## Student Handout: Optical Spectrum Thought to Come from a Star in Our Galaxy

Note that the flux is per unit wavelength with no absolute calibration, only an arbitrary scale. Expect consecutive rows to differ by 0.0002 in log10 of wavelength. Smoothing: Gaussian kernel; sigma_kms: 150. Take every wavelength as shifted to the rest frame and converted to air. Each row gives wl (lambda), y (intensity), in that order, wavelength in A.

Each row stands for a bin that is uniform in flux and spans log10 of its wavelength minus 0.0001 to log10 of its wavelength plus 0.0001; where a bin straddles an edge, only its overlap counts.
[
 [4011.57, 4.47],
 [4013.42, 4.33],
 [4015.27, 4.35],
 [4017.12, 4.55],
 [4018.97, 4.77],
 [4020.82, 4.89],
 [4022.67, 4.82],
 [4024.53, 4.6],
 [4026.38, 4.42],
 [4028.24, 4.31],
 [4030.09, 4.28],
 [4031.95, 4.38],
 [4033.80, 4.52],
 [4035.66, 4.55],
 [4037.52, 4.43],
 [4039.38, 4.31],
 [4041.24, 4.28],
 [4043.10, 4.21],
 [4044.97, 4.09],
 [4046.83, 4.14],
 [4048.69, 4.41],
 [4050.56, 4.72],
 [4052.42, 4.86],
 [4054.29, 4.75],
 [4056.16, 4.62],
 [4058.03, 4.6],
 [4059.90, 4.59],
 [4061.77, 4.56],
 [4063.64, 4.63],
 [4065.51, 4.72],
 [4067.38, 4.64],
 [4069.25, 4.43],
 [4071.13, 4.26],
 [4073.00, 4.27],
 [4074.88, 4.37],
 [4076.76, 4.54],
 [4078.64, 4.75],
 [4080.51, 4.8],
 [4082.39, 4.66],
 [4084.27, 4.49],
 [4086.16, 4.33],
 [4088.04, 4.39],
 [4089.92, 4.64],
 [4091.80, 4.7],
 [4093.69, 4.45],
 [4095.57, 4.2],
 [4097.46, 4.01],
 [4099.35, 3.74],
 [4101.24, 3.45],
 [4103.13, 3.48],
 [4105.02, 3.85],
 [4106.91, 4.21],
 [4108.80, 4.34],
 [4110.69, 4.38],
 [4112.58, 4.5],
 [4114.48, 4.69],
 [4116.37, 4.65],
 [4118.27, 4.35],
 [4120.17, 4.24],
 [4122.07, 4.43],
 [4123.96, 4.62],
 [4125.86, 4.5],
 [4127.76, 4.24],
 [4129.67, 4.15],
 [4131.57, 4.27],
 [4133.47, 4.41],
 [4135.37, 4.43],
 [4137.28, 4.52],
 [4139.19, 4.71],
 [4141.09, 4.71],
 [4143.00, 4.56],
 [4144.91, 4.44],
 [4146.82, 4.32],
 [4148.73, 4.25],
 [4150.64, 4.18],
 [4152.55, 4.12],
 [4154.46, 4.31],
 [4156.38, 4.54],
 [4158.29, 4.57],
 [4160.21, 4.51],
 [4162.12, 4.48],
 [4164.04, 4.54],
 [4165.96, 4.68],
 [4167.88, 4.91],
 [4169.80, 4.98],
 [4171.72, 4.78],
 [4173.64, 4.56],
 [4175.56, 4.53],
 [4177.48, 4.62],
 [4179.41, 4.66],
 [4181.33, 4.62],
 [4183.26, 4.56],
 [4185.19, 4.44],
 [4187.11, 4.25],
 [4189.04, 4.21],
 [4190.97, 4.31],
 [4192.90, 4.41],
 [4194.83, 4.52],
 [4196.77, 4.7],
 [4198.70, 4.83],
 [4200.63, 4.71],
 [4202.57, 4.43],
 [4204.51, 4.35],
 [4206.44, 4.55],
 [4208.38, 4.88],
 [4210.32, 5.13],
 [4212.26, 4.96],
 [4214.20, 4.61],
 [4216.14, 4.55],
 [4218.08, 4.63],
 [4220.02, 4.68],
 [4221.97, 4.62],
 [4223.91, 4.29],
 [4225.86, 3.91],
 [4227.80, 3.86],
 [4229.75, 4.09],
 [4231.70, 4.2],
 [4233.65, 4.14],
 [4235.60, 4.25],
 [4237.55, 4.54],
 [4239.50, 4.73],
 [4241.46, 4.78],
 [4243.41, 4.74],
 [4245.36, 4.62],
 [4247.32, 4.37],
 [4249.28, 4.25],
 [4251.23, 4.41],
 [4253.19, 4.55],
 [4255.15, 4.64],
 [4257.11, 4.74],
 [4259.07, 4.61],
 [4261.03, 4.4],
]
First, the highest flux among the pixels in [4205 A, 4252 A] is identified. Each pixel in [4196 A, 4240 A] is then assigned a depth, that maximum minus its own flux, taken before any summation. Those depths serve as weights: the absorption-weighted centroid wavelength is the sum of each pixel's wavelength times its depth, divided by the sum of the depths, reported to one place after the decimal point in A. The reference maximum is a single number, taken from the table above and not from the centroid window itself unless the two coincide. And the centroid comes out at 4221.4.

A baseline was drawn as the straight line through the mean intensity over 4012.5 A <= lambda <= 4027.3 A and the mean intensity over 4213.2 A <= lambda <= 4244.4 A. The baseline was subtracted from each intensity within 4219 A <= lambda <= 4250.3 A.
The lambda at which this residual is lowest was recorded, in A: 4227.80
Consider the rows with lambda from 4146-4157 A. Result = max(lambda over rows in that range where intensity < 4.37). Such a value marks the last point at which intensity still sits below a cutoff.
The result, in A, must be 4154.46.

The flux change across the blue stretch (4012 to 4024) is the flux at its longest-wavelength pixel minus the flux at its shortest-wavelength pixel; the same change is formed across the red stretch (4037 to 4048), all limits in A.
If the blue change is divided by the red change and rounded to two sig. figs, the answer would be -1.7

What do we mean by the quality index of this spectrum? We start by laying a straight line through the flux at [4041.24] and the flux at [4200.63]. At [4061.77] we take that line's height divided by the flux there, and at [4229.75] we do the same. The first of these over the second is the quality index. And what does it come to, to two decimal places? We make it 0.81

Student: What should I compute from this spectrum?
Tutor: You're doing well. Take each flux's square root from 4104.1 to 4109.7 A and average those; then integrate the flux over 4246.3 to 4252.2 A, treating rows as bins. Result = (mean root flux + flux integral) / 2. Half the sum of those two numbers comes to 13.8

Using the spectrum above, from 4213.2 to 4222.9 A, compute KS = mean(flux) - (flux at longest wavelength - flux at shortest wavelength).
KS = 4.61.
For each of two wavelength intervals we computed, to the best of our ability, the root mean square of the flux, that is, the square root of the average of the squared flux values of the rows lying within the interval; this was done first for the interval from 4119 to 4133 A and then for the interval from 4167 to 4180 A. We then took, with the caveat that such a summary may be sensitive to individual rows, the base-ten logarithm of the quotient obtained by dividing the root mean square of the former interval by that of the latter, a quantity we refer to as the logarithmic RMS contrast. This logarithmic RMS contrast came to -0.035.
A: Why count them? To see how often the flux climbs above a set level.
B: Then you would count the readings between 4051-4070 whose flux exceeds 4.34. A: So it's 10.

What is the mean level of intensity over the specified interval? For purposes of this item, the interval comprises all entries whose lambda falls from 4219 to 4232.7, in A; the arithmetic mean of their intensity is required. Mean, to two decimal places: 4.24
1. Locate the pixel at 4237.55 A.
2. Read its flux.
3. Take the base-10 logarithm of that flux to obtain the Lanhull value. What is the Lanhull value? 0.657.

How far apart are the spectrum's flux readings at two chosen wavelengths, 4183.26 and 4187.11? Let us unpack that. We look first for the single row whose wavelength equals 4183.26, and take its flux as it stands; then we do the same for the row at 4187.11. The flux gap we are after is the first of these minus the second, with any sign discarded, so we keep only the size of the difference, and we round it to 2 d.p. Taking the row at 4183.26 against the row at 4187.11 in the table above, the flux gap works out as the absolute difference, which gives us 0.31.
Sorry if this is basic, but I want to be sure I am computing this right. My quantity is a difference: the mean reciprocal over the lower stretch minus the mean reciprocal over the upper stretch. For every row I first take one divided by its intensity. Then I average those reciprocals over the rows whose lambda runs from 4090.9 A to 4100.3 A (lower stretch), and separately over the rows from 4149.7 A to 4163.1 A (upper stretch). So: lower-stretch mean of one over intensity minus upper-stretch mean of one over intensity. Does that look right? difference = 0.010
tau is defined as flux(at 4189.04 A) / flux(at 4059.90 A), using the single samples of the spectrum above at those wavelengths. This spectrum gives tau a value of 0.92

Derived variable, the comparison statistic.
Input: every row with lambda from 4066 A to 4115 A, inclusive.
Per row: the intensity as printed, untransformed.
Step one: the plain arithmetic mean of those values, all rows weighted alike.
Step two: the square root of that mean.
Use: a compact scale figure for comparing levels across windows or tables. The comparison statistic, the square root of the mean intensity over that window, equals 2.08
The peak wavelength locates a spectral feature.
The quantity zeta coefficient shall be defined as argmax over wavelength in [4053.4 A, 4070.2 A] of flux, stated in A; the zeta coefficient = 4054.29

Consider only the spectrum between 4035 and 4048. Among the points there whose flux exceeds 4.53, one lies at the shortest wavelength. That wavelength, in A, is 4035.66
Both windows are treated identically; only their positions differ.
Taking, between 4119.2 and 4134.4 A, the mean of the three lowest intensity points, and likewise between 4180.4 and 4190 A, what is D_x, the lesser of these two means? 4.21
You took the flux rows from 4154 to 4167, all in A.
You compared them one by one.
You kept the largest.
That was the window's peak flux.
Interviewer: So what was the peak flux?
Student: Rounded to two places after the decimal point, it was 4.68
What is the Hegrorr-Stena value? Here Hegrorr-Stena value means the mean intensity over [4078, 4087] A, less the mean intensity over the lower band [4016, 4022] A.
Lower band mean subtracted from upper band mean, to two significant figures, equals -0.13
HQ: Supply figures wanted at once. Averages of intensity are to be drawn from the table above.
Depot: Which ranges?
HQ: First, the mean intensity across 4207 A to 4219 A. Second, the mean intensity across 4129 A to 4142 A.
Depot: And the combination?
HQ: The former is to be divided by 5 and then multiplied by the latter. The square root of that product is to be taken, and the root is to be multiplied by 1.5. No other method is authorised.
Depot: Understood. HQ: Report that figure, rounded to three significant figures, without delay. 3.10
